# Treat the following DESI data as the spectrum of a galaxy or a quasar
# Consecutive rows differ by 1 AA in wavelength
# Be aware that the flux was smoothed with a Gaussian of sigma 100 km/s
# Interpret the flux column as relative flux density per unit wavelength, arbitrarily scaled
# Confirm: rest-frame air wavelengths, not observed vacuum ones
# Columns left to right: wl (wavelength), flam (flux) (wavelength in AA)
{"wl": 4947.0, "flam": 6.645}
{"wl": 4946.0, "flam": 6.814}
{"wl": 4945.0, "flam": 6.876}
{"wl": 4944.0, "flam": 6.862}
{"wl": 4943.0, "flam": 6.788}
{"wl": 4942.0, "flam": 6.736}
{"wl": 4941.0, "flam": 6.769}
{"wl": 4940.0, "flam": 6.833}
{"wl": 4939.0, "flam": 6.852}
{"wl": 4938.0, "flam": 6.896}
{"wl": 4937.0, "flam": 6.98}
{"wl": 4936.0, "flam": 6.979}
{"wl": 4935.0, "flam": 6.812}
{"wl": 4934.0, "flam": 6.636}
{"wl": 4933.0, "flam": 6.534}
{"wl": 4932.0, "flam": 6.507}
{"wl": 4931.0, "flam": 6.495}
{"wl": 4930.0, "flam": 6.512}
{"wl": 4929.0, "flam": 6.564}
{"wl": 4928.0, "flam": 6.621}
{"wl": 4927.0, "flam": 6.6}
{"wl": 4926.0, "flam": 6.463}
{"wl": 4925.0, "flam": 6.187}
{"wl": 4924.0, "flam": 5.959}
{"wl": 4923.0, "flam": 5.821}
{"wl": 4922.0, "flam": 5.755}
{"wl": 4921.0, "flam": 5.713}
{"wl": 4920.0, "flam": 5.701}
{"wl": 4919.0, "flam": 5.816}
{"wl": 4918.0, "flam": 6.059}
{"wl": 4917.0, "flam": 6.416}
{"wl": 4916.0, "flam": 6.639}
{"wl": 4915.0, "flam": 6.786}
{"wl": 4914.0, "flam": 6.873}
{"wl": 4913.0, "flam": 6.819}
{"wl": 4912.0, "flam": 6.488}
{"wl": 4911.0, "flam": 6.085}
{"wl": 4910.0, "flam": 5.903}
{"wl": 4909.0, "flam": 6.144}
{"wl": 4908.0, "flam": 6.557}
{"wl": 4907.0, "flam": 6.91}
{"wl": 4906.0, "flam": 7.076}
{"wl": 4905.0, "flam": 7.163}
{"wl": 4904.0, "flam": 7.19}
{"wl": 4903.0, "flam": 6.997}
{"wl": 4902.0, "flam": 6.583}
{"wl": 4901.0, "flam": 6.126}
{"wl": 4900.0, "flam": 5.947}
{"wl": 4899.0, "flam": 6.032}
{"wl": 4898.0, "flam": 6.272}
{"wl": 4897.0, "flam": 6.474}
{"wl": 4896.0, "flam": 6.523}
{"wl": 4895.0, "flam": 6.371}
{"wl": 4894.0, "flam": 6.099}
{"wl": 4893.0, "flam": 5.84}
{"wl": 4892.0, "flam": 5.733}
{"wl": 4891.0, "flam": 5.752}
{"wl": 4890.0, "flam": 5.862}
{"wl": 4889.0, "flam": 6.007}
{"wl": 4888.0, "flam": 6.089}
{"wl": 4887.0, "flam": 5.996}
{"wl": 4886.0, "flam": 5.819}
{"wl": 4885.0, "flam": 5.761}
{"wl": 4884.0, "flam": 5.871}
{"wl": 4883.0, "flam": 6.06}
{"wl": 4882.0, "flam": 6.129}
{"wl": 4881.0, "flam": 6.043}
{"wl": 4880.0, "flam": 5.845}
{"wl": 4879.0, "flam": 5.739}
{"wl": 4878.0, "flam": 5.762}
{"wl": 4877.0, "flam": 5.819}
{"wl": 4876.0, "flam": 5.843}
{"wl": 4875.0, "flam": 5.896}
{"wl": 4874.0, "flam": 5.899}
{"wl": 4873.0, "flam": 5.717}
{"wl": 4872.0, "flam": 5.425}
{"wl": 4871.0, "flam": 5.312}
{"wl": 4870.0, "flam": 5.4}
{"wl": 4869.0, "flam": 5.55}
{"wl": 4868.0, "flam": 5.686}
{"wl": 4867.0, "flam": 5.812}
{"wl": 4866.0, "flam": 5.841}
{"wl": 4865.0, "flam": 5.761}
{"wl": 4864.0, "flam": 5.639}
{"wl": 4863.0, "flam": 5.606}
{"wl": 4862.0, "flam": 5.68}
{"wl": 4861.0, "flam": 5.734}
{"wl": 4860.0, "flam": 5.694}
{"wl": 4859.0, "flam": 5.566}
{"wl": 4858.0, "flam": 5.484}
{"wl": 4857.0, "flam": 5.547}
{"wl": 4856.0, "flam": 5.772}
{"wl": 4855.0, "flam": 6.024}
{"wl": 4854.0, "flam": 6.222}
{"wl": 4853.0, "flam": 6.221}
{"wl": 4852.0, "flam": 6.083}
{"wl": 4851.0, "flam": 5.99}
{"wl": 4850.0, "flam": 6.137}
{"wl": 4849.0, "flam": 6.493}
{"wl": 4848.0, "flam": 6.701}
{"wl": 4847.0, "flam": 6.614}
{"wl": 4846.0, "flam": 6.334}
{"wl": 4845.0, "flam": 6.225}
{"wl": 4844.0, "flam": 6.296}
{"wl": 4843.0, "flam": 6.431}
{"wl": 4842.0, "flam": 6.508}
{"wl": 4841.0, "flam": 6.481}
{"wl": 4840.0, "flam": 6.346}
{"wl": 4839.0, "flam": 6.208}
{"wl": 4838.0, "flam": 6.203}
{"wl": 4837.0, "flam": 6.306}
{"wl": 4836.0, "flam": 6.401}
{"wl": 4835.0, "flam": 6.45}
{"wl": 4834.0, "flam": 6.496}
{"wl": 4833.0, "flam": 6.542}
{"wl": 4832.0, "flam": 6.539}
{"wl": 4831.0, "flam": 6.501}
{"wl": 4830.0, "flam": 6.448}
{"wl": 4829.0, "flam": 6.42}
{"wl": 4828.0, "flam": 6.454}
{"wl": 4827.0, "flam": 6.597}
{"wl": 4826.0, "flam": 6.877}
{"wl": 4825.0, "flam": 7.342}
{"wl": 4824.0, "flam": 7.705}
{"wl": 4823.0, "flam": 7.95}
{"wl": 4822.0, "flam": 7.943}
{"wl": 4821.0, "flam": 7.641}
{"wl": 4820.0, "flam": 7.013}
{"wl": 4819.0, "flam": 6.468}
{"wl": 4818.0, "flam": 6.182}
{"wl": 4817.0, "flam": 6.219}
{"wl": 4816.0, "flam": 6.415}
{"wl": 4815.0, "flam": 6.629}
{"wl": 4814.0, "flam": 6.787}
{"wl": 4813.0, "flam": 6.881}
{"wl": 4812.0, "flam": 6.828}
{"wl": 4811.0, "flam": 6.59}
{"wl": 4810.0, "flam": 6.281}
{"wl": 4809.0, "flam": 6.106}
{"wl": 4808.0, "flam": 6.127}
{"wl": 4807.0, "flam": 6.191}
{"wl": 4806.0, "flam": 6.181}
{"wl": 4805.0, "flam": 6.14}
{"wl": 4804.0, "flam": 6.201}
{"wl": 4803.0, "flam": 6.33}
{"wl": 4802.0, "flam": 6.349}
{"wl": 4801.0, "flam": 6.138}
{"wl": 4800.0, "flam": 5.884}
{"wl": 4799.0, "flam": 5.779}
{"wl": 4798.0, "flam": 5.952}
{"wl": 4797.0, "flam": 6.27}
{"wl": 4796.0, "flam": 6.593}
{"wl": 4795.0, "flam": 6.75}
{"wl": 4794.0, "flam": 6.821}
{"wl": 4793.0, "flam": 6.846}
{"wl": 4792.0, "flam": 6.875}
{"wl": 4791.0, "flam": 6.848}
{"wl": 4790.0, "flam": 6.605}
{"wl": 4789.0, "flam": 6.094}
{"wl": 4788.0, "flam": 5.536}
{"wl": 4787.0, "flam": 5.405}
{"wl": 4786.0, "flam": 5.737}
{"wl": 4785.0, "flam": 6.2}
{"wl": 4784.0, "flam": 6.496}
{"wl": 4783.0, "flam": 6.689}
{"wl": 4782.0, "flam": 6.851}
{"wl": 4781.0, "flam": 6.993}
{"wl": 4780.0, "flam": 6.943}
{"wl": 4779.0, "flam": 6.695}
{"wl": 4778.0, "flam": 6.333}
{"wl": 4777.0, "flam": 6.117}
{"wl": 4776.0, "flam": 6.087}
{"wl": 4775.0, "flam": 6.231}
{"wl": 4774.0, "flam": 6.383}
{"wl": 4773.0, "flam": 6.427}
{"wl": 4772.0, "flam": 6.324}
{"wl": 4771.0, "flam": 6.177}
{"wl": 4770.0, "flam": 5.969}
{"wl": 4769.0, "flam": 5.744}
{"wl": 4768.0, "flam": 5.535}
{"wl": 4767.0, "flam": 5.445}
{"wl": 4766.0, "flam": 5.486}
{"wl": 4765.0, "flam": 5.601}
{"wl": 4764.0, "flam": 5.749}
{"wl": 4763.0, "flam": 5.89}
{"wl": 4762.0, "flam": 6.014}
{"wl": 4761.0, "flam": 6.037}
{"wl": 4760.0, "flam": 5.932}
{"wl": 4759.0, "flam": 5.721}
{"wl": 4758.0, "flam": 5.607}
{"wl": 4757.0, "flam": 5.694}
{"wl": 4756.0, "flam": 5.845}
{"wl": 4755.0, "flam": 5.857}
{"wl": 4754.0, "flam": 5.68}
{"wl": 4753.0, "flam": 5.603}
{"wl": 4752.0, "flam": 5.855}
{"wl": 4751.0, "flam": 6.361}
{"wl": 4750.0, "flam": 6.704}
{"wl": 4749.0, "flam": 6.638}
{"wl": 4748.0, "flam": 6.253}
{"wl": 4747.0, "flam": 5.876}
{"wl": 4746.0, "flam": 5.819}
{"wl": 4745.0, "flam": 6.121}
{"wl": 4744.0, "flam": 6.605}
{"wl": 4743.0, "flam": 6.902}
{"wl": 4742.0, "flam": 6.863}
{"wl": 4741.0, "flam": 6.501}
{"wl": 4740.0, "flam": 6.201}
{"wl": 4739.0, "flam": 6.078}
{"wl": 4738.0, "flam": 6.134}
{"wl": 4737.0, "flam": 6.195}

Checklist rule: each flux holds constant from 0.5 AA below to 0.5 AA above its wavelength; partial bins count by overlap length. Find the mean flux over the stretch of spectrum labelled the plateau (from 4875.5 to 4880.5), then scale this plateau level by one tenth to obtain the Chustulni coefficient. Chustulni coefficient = 0.58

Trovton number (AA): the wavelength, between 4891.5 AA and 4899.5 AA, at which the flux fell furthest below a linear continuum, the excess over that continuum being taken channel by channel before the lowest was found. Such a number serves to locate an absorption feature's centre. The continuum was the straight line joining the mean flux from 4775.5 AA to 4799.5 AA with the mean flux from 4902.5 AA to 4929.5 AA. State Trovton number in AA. 4892.0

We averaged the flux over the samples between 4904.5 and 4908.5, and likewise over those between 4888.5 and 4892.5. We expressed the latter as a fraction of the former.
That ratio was 0.84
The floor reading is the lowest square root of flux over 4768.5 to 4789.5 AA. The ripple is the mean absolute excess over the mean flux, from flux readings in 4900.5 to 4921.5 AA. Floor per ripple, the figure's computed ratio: 6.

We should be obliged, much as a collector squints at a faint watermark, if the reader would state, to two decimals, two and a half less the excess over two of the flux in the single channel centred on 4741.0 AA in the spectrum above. -2.00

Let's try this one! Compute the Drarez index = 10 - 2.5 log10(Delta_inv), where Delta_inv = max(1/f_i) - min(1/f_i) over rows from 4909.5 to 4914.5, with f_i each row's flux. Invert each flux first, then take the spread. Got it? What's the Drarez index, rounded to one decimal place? 14.1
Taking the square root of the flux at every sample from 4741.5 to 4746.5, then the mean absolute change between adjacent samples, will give 0.056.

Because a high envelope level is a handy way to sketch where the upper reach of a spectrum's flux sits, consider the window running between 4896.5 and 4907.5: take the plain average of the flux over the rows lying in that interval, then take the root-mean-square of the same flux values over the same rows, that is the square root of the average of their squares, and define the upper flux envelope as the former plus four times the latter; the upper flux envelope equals 33.1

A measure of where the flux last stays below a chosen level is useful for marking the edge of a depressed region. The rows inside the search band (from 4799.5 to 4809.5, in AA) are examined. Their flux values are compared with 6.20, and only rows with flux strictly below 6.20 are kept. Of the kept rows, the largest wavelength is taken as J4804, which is 4809.0 AA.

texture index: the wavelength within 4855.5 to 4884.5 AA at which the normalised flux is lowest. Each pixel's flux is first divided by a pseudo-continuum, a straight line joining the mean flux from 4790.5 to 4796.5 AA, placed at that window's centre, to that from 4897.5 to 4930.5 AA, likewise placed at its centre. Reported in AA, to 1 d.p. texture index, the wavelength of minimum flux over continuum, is 4871.0 AA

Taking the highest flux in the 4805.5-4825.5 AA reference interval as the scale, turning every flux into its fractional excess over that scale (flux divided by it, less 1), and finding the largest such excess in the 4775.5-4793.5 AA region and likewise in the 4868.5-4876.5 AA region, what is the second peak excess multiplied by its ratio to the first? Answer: -0.55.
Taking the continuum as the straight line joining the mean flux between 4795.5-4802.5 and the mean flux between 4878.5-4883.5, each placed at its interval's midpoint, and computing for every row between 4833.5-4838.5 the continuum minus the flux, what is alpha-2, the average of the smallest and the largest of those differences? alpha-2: -0.29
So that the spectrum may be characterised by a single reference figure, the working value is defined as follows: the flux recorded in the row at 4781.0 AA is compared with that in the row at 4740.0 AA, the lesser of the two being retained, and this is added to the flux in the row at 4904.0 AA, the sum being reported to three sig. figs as 13.4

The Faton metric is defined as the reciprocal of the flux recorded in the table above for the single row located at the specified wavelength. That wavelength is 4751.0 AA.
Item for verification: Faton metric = 0.157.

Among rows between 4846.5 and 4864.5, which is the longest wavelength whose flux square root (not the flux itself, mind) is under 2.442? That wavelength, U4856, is 4864.0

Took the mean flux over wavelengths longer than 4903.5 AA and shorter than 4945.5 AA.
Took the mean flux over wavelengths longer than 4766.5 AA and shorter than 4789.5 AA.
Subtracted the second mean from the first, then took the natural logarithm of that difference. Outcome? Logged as -1.1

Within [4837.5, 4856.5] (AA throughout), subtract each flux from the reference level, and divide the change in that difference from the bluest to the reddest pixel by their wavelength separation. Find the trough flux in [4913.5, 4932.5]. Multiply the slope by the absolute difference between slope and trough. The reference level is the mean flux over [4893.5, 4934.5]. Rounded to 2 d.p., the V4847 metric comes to 0.14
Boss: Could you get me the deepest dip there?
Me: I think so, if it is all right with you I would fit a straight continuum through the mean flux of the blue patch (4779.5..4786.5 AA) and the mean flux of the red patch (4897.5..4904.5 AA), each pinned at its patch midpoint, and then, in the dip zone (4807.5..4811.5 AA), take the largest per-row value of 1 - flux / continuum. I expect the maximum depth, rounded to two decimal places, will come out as 0.07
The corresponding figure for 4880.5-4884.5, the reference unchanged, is 0.09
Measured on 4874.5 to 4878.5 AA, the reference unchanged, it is 0.11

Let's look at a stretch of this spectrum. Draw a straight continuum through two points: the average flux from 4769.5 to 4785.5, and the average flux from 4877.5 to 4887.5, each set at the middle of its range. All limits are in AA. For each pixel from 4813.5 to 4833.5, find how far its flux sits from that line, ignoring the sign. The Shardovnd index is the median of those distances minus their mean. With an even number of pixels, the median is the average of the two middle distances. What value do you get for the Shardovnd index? -0.25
